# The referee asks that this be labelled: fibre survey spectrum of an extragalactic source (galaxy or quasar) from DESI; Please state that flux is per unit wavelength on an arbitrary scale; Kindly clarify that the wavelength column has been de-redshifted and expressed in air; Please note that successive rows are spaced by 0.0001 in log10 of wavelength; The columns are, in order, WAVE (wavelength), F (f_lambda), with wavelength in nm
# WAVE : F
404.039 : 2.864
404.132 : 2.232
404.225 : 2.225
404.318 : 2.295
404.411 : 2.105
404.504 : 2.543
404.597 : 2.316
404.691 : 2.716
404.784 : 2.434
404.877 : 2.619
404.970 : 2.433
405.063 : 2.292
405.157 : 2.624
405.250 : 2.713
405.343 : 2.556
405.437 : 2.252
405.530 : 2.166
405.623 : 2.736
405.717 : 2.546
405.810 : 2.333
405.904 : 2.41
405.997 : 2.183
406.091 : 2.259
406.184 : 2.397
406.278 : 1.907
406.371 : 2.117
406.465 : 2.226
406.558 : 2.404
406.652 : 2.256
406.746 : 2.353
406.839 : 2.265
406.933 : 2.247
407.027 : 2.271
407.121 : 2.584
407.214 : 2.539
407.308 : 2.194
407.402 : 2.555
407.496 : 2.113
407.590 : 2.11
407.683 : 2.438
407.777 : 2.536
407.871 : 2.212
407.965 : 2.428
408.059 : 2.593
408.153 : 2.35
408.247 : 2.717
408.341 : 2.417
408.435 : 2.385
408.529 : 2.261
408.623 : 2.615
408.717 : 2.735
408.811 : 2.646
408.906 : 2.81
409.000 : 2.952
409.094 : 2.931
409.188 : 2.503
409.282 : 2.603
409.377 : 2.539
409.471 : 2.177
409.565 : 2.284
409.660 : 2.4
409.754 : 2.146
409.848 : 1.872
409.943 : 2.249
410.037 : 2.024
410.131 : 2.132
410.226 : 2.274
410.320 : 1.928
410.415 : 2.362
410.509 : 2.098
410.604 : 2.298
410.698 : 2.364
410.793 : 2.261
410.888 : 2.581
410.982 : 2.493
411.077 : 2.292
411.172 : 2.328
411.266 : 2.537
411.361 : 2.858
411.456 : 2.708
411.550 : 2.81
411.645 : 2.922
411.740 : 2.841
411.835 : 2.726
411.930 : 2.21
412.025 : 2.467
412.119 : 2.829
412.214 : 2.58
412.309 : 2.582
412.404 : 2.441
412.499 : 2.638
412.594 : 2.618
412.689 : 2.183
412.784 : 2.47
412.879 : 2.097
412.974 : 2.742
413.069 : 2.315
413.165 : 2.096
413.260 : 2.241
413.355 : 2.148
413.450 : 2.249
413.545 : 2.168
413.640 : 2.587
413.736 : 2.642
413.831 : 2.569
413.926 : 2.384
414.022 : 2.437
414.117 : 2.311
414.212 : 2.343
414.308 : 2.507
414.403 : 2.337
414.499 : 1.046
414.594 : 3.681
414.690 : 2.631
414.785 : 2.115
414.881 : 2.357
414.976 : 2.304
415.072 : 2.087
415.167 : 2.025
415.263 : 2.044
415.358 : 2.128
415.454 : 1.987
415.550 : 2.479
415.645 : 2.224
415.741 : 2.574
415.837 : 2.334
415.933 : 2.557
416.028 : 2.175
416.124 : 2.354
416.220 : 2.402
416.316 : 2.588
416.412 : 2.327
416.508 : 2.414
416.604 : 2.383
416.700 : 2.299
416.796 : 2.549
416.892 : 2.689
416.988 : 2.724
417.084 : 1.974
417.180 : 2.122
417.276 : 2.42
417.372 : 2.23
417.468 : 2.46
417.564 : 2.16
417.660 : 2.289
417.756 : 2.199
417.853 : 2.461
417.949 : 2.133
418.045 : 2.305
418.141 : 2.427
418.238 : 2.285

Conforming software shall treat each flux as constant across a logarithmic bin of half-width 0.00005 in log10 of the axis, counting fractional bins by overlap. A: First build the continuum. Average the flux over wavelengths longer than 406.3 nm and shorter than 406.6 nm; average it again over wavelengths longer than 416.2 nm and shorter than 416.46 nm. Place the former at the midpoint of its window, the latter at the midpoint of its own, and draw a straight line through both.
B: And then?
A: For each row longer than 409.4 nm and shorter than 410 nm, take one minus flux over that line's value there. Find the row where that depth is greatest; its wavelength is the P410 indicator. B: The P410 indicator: 409.848 nm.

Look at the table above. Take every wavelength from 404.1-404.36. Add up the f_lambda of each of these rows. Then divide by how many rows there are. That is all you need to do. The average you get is 2.25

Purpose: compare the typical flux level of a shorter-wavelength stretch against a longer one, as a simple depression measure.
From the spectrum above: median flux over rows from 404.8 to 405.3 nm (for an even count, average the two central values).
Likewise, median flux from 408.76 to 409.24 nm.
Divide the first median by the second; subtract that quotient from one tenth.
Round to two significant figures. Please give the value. -0.83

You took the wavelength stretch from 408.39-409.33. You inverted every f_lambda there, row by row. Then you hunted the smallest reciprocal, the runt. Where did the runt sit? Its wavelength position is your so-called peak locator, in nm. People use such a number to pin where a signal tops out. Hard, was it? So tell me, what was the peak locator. 409.000 nm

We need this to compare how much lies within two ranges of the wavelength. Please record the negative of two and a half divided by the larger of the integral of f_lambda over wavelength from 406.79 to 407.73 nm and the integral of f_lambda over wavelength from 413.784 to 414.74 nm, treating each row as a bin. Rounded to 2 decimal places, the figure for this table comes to -1.08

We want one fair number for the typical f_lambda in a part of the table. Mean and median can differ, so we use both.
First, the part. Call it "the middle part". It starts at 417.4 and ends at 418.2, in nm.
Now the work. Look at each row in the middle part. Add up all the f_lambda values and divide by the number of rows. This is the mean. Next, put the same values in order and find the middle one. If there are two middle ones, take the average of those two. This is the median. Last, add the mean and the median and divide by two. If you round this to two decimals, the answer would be 2.30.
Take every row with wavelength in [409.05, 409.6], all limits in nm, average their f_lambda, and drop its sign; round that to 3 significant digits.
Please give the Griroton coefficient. 2.51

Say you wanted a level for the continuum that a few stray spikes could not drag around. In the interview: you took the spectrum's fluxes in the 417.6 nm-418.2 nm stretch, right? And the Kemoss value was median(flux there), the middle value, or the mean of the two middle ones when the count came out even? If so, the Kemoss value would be 2.3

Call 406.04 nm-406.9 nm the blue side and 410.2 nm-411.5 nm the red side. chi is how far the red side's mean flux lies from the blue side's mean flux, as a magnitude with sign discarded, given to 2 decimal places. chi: 0.14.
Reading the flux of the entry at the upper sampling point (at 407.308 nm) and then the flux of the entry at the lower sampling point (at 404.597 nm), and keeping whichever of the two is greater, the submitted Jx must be 2.32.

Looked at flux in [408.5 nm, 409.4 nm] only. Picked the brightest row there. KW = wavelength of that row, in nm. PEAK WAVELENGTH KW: 409.000 nm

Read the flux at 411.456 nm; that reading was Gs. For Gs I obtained 2.708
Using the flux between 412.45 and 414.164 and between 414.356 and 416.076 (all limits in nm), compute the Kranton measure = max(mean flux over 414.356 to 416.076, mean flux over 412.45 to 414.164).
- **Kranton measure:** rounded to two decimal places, 2.38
